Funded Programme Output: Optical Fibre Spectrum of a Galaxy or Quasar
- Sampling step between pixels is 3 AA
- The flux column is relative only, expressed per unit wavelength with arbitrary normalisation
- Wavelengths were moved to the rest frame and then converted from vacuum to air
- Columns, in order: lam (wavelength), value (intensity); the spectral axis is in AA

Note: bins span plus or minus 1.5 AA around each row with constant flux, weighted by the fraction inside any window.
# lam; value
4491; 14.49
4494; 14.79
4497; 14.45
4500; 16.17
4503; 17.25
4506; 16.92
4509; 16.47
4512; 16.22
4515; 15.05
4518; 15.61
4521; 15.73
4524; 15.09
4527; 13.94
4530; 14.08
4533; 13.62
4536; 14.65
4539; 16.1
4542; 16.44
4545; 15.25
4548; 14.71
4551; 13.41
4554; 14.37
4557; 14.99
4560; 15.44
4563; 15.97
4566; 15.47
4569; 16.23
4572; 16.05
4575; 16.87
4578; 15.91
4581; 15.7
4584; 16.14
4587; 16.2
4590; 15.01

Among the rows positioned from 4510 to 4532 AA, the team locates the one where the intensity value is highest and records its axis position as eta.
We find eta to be 4512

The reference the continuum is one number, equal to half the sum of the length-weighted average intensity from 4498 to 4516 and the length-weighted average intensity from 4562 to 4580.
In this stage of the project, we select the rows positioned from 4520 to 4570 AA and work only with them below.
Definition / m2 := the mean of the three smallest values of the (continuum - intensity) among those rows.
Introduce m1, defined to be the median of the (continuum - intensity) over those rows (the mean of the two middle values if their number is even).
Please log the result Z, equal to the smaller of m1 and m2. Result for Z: -0.1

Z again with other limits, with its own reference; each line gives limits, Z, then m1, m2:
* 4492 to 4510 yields -0.7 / -0.1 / -0.7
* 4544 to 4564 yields 0.6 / 1.2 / 0.6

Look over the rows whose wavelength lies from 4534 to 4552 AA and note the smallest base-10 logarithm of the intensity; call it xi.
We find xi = 1.13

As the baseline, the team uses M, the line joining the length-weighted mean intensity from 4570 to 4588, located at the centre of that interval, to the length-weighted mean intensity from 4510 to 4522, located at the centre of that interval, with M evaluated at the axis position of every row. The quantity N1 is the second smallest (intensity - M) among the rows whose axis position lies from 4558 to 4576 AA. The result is -0.6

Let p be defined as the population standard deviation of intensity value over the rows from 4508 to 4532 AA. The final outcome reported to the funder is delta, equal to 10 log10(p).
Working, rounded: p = 0.86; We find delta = -0.6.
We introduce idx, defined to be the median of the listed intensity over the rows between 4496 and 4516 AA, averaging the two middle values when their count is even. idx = 16.2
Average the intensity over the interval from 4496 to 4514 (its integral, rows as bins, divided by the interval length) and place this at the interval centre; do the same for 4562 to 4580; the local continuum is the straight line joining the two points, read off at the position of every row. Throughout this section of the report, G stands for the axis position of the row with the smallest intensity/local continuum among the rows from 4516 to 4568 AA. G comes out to 4551 AA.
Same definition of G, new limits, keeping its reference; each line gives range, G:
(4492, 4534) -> 4533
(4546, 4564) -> 4551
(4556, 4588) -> 4557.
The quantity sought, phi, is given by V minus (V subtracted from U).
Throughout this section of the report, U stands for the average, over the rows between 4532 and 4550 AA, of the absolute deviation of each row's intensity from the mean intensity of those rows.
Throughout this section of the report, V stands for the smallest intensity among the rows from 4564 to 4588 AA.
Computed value 30.1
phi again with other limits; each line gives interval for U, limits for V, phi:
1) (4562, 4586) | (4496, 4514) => 28.6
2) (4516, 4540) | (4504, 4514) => 31.7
